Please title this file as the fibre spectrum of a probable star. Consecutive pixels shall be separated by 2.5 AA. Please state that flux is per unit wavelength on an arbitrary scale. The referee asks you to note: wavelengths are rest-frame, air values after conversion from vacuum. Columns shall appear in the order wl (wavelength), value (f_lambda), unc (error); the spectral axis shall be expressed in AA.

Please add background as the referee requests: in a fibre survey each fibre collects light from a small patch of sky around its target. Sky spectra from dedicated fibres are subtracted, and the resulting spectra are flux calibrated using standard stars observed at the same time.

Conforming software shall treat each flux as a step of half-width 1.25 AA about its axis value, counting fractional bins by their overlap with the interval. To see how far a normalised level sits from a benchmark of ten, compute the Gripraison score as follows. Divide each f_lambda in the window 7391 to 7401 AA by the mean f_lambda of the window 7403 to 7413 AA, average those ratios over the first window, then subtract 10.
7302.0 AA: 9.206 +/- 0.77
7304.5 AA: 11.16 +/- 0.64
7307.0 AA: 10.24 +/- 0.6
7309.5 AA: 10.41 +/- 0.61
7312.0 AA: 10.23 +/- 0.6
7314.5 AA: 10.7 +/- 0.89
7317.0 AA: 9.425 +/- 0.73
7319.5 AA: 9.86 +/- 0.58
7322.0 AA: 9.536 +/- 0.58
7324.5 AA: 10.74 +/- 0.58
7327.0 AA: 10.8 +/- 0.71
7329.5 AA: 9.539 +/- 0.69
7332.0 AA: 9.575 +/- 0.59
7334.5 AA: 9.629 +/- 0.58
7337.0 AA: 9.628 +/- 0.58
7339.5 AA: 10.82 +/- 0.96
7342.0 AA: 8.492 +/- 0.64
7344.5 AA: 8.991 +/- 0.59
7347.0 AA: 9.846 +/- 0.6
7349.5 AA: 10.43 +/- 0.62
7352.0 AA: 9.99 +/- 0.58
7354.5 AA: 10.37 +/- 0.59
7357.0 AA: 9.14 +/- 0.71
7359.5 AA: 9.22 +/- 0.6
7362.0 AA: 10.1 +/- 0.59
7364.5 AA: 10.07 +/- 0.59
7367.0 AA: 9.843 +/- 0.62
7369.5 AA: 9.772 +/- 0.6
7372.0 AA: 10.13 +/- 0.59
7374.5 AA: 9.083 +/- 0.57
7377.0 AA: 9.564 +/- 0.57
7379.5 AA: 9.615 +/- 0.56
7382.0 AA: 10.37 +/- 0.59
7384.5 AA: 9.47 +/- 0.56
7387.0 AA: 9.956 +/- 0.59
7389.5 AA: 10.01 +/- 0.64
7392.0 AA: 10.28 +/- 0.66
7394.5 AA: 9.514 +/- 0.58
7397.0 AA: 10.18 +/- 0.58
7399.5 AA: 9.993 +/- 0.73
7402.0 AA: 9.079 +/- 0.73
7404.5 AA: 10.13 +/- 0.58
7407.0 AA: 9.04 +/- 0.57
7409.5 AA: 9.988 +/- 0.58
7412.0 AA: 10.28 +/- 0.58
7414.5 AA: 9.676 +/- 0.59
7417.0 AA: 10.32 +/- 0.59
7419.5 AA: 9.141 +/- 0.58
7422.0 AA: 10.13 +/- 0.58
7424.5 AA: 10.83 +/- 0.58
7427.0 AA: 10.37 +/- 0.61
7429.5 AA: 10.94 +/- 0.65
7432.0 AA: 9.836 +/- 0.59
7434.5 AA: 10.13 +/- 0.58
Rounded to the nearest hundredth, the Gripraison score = -8.99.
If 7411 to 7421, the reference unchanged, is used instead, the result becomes -9.00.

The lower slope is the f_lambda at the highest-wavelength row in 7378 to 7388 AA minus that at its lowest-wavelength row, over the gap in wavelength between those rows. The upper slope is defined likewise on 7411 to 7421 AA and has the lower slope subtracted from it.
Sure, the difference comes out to -0.20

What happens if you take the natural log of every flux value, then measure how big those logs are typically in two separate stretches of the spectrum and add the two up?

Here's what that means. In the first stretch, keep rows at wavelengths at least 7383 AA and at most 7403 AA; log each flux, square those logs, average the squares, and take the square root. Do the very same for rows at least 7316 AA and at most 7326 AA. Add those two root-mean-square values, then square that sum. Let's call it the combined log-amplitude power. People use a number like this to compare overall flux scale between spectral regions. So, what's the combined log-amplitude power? 20.9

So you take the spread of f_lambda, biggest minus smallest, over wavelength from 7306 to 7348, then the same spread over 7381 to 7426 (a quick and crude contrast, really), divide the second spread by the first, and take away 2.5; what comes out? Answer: -1.7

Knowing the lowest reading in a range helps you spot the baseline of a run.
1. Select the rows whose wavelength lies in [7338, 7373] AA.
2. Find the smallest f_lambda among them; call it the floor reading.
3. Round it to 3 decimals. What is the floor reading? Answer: 8.492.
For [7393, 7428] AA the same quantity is 9.040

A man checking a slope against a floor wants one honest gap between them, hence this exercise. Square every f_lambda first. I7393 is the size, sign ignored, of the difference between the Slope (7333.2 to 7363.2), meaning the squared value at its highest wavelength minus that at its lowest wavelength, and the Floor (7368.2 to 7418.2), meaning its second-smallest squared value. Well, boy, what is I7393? 73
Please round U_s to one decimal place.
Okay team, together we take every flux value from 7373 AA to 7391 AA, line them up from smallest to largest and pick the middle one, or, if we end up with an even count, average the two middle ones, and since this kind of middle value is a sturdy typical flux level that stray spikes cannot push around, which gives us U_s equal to 9.6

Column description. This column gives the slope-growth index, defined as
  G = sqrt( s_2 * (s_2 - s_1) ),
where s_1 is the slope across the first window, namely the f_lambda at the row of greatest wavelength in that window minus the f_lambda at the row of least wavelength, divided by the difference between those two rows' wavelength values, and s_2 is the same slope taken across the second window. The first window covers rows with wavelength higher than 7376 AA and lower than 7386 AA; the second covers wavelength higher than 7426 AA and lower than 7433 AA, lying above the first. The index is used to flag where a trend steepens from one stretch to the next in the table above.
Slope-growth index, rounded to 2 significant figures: 0.10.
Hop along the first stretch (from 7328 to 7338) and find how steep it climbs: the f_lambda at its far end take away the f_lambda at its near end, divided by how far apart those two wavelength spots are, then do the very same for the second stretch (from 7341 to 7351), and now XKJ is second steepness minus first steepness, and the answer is 0.25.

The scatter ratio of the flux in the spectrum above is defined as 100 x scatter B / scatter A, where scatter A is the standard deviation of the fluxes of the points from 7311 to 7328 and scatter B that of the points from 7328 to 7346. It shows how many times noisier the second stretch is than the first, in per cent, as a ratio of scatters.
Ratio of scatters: 122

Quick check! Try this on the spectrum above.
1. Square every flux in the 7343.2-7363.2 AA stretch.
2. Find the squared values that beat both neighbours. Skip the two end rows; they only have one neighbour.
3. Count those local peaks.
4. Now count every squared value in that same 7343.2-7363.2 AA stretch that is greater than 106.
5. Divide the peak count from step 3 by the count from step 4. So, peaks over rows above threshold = 1.0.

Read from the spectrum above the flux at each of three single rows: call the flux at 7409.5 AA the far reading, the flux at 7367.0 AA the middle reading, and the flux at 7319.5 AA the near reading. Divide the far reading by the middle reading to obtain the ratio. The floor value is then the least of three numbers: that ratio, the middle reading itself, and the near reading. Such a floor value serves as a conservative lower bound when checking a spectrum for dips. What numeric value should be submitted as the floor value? 1.01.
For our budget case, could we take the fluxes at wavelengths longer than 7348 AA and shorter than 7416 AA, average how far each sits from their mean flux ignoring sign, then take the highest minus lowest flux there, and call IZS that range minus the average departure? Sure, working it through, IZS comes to 1.03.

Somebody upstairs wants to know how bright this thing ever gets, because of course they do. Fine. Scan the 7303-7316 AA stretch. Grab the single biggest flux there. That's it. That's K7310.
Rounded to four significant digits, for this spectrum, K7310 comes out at 11.16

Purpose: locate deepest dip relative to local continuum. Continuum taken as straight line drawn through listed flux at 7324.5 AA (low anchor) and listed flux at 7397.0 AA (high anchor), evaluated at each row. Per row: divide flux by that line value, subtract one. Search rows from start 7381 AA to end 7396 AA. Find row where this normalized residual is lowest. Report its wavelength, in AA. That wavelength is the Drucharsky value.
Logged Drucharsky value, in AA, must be 7384.5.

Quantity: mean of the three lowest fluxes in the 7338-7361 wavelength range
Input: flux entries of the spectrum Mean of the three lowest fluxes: 8.87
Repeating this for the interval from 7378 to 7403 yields 9.35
